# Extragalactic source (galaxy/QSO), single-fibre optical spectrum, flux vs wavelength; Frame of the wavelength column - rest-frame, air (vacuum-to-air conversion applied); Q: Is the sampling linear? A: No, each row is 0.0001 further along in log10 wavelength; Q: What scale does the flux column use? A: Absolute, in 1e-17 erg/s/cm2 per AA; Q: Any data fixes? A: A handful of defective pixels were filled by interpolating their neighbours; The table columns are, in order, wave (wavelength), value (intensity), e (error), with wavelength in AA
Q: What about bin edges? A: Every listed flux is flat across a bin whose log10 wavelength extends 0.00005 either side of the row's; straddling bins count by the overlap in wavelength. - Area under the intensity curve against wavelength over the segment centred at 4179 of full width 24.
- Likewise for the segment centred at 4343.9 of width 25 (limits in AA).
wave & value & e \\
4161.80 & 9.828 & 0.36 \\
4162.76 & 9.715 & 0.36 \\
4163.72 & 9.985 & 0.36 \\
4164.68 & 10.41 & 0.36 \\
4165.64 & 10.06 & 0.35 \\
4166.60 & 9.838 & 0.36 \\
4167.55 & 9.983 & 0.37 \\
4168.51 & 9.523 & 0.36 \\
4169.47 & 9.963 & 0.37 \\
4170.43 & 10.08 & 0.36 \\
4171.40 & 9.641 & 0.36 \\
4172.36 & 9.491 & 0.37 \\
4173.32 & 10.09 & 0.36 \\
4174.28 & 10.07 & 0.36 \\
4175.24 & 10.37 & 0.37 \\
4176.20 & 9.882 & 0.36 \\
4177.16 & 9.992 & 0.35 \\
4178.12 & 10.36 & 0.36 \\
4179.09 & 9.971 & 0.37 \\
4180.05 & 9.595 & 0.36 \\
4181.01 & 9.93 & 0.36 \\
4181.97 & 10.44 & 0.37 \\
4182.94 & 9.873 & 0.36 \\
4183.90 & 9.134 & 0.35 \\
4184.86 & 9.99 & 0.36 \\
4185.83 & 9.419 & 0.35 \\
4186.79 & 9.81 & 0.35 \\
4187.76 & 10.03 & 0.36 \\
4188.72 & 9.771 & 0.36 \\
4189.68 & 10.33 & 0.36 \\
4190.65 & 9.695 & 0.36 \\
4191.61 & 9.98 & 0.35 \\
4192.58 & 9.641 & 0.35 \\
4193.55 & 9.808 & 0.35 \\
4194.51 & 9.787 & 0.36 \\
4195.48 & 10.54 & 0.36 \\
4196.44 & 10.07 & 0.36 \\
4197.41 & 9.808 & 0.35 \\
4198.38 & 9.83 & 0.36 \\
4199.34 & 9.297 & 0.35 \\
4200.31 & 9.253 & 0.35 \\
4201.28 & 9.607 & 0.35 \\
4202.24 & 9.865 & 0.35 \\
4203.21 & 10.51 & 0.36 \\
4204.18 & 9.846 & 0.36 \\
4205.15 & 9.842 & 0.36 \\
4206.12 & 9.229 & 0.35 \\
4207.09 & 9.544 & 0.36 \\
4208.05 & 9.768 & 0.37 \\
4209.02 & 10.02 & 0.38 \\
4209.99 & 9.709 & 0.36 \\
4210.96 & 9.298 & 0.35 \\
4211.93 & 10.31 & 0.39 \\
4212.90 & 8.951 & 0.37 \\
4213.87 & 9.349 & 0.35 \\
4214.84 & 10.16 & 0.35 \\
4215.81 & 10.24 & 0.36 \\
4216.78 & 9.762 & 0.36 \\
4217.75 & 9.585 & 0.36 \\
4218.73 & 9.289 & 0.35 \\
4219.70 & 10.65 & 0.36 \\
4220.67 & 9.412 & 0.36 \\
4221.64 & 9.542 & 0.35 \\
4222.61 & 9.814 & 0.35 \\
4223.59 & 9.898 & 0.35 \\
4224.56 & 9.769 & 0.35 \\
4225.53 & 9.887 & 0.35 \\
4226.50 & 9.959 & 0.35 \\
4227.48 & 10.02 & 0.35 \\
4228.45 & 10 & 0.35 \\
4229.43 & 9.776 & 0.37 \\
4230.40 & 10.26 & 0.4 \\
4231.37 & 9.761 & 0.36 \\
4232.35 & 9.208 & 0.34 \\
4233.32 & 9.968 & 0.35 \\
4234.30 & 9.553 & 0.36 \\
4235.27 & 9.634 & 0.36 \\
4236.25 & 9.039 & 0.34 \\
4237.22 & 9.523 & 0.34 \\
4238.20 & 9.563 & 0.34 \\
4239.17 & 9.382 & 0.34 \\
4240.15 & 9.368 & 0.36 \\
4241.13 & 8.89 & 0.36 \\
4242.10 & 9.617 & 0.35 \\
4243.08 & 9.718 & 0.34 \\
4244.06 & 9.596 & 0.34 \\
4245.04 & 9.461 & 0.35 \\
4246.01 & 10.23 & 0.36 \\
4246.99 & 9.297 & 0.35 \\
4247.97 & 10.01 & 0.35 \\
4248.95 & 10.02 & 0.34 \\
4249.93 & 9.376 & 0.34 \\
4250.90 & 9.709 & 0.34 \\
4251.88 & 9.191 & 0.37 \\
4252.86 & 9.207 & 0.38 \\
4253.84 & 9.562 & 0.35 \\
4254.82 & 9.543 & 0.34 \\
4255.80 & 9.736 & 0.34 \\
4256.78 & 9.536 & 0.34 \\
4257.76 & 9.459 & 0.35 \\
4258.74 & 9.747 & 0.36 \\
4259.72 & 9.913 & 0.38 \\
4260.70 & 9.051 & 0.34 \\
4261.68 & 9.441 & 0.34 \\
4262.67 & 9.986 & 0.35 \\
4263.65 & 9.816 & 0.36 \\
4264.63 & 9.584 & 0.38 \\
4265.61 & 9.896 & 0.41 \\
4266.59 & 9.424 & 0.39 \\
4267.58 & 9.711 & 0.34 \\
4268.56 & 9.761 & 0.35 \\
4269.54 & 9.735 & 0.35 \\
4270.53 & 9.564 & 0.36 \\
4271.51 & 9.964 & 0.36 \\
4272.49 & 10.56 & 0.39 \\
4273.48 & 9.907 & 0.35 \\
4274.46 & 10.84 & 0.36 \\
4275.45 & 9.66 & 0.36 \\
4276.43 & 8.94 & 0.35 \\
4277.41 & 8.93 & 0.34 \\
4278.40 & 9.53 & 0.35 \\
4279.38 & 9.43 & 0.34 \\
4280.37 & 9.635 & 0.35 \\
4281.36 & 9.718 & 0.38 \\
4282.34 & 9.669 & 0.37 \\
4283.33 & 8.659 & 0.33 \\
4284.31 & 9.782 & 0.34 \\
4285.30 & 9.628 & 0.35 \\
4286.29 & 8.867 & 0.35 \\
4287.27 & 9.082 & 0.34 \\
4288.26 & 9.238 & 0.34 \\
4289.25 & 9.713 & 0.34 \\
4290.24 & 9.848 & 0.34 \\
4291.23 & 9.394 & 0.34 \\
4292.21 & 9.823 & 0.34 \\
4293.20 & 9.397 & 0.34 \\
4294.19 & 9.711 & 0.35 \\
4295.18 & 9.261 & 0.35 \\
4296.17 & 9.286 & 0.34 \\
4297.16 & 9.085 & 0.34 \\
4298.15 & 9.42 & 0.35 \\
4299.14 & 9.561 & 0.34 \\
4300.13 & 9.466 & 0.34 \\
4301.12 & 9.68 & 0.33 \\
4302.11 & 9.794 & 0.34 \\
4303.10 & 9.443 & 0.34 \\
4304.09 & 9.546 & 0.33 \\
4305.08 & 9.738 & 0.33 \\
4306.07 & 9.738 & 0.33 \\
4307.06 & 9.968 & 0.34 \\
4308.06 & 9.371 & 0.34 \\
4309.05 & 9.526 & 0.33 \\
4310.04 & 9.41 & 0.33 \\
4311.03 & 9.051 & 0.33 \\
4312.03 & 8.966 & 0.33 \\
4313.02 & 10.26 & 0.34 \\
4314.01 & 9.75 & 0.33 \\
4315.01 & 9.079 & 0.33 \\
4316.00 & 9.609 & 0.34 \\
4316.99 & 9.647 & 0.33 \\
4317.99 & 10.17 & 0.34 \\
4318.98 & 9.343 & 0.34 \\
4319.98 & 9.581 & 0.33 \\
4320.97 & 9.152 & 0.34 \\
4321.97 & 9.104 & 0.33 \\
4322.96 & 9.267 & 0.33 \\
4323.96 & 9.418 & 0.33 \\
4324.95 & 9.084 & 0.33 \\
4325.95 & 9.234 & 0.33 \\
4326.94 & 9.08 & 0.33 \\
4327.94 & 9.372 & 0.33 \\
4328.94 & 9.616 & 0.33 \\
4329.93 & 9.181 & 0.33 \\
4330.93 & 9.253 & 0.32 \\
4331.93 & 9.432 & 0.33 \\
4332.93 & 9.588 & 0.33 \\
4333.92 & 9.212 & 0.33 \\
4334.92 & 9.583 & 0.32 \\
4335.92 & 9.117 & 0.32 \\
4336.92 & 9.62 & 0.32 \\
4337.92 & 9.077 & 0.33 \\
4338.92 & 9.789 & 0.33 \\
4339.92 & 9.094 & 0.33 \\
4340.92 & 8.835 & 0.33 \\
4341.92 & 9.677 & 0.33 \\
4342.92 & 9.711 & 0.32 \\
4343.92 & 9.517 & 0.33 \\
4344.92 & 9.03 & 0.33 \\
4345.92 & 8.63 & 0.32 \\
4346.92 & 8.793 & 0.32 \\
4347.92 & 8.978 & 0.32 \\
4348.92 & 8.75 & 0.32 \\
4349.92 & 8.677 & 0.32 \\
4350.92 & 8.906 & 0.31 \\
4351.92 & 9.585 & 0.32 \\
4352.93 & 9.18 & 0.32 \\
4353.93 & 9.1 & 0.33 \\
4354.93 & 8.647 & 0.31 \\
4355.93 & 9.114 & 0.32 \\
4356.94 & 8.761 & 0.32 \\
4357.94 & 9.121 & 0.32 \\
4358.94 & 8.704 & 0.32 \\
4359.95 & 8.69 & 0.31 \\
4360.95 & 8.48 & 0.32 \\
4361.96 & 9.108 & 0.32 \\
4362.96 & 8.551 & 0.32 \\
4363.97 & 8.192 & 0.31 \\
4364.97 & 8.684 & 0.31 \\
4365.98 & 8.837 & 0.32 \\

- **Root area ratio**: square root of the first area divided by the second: 1.02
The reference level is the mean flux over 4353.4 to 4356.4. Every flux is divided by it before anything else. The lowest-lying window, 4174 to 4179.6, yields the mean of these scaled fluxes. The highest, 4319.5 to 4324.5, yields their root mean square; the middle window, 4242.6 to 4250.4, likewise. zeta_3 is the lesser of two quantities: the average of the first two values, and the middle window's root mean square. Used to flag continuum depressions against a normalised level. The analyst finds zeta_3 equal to 1.08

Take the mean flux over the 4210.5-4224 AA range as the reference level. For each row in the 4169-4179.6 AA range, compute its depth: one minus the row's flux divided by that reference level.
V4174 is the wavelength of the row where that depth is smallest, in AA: 4175.24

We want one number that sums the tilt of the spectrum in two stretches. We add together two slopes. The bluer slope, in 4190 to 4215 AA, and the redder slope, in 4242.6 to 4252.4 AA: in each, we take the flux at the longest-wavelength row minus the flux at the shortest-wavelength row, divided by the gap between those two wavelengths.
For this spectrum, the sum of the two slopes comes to -0.04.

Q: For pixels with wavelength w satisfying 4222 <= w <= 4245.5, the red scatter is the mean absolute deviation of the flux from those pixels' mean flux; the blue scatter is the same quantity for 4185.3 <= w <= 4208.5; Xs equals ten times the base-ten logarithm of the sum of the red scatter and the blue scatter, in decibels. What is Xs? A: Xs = -3.1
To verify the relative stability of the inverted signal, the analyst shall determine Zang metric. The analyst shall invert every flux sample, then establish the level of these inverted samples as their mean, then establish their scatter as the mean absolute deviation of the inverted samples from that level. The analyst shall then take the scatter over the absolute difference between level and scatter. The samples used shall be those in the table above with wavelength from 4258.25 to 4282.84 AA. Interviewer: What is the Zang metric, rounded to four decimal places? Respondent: 0.0297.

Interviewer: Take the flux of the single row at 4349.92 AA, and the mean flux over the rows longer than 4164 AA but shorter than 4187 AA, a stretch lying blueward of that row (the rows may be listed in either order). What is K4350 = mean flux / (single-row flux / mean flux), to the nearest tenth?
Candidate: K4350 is 11.3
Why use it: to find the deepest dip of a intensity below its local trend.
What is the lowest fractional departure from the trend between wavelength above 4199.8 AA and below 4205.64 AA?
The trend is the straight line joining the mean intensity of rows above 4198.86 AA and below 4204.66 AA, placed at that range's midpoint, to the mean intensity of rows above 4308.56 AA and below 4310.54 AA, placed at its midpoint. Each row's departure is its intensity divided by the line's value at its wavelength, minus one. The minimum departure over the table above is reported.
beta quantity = -0.049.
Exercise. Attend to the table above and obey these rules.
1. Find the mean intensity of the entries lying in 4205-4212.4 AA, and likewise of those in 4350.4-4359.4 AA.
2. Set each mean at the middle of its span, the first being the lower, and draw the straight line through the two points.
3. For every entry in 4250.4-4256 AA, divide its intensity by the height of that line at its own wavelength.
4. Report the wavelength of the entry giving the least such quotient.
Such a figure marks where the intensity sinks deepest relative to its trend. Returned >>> 4251.88 AA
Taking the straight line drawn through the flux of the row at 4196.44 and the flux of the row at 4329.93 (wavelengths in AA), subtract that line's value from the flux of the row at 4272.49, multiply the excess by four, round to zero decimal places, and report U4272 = 4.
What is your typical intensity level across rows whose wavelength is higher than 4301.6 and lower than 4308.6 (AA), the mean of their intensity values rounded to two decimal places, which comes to 9.66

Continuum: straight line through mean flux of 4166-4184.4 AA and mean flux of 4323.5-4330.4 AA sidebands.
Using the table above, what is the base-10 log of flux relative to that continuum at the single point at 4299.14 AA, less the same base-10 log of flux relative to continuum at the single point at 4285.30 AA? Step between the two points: 0.000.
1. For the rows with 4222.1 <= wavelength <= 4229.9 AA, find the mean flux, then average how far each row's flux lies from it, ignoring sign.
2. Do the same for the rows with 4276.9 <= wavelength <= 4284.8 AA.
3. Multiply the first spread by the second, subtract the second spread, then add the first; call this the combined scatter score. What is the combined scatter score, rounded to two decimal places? -0.21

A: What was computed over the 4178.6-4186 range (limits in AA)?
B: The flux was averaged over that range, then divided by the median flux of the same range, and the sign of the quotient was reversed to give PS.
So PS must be -0.99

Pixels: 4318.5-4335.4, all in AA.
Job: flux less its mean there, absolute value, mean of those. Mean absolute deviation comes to 0.16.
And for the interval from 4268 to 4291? 0.36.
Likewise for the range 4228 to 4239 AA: 0.26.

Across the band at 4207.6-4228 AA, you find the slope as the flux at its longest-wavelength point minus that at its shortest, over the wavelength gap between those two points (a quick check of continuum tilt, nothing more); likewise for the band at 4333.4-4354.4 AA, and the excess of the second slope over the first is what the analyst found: -0.02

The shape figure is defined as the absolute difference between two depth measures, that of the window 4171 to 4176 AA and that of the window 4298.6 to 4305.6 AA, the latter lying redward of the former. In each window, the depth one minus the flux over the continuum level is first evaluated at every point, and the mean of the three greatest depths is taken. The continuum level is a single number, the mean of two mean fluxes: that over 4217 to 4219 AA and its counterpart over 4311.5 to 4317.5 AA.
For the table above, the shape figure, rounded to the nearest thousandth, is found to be 0.026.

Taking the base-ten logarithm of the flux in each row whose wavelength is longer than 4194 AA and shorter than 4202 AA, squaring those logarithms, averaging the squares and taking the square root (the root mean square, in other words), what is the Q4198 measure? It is 0.990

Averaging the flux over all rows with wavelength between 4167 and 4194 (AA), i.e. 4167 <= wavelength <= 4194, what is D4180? 9.9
